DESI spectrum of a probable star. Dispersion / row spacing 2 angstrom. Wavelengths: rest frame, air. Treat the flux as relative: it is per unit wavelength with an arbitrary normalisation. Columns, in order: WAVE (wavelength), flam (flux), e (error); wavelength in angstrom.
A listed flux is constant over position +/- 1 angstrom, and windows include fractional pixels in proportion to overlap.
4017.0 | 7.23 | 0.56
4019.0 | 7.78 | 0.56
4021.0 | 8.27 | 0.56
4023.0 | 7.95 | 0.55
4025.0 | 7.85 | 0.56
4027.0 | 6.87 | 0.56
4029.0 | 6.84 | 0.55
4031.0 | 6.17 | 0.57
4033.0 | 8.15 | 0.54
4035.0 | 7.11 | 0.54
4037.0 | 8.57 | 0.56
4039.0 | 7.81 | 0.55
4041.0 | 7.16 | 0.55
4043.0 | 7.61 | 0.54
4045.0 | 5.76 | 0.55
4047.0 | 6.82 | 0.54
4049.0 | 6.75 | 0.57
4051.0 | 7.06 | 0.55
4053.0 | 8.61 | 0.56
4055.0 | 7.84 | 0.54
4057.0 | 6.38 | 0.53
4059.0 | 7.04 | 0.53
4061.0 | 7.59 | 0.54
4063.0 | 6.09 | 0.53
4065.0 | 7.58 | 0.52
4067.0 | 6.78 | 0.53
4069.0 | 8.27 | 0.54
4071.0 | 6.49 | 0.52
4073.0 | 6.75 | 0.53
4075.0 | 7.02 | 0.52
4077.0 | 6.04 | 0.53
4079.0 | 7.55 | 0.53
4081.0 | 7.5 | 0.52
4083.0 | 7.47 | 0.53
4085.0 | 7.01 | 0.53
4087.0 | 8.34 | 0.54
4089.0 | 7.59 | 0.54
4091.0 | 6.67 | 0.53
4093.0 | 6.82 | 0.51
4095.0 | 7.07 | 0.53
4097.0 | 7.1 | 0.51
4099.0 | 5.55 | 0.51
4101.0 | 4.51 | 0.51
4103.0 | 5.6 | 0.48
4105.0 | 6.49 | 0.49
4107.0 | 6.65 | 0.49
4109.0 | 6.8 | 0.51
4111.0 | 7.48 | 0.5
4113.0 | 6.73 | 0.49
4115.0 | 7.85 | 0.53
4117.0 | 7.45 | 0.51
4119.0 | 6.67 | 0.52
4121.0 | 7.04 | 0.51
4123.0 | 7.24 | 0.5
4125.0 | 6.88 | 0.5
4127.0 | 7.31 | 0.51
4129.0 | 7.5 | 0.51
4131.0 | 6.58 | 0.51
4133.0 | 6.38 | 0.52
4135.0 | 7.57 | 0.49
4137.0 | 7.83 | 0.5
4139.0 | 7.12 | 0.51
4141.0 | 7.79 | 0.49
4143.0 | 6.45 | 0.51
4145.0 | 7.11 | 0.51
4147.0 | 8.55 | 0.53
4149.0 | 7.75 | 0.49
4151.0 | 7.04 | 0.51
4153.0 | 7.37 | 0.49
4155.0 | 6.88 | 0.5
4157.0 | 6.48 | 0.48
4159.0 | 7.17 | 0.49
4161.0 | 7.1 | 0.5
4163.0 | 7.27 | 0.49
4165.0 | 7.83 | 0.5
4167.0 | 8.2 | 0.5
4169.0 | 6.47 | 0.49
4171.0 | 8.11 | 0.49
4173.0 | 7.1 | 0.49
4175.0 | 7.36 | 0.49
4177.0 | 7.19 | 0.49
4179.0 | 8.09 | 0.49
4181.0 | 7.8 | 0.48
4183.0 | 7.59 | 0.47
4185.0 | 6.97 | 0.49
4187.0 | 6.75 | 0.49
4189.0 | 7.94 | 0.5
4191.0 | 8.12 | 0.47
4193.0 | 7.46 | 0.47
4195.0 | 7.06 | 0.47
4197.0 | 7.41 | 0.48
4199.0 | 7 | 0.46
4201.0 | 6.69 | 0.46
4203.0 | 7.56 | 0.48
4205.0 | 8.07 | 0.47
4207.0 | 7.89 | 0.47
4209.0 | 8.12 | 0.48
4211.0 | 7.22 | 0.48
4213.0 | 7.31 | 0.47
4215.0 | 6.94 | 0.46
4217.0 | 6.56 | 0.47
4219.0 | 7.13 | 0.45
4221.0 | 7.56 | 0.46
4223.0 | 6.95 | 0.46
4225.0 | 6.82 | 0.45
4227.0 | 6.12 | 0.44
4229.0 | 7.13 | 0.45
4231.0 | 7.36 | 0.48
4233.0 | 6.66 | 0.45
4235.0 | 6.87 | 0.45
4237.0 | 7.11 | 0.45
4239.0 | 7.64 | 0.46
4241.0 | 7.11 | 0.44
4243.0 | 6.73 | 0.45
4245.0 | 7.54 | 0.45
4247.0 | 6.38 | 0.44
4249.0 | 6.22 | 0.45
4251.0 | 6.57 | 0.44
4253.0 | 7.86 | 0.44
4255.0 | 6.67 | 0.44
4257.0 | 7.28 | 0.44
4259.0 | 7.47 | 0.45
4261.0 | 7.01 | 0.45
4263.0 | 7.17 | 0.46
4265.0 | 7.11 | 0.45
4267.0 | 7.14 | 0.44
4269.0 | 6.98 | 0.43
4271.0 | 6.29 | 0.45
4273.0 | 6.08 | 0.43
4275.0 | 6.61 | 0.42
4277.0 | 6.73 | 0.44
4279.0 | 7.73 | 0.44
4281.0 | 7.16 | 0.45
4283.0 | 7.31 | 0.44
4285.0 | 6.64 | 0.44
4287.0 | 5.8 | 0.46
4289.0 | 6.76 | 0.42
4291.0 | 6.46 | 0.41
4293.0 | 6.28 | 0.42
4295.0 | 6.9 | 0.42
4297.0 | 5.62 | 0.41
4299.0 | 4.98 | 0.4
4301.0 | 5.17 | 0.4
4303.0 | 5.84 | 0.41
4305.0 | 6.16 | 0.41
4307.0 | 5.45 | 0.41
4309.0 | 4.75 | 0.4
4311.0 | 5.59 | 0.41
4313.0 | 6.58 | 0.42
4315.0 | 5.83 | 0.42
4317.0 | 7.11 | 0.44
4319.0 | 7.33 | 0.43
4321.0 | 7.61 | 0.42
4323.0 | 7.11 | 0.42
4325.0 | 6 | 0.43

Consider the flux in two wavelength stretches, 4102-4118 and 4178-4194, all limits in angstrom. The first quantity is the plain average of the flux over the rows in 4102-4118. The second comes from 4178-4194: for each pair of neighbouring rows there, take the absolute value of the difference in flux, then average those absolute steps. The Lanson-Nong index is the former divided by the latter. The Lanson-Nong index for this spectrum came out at 14.3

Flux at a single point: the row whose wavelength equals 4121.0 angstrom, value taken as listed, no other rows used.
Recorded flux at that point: 7.04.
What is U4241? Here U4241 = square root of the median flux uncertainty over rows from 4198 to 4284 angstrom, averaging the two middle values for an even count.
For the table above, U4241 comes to 0.671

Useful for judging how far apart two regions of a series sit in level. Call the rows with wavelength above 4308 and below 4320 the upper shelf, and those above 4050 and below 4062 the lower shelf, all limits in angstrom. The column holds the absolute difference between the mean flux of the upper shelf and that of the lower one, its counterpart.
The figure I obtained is 1.2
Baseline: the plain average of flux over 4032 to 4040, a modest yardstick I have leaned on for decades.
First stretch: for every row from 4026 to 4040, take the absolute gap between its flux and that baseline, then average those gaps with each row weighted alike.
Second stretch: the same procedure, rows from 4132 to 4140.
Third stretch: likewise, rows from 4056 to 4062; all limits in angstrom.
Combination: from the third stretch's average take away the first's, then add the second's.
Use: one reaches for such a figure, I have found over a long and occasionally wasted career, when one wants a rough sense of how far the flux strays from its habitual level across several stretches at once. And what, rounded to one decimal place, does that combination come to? 0.8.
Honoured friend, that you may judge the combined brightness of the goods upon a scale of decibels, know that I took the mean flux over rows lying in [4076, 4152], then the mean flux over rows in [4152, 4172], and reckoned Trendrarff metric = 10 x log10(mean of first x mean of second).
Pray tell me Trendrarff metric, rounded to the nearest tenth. 17.1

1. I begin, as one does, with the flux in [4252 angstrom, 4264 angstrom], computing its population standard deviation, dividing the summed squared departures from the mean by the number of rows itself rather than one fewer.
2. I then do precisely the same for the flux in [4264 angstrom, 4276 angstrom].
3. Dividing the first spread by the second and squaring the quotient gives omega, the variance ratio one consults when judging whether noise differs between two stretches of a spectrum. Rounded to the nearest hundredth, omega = 0.82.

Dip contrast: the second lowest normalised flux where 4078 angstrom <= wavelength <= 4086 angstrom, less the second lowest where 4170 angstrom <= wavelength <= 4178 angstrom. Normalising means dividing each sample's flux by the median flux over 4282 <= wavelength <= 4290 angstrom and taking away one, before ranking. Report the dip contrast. 0.04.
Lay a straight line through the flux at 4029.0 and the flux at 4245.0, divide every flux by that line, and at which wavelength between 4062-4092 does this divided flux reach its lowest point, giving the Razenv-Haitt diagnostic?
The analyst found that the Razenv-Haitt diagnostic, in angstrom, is 4077.0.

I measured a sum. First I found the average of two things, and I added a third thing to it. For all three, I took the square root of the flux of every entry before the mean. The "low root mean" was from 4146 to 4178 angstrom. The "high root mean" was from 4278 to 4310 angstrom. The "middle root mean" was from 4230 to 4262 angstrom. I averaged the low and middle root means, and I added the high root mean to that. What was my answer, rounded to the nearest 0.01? 5.16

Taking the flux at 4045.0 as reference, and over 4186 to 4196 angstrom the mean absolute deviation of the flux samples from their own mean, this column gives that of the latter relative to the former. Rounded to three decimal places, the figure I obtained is 0.078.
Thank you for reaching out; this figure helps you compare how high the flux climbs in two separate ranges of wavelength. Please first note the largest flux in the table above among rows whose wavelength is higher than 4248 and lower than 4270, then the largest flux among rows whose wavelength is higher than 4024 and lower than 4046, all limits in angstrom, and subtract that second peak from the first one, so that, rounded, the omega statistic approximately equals -0.71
